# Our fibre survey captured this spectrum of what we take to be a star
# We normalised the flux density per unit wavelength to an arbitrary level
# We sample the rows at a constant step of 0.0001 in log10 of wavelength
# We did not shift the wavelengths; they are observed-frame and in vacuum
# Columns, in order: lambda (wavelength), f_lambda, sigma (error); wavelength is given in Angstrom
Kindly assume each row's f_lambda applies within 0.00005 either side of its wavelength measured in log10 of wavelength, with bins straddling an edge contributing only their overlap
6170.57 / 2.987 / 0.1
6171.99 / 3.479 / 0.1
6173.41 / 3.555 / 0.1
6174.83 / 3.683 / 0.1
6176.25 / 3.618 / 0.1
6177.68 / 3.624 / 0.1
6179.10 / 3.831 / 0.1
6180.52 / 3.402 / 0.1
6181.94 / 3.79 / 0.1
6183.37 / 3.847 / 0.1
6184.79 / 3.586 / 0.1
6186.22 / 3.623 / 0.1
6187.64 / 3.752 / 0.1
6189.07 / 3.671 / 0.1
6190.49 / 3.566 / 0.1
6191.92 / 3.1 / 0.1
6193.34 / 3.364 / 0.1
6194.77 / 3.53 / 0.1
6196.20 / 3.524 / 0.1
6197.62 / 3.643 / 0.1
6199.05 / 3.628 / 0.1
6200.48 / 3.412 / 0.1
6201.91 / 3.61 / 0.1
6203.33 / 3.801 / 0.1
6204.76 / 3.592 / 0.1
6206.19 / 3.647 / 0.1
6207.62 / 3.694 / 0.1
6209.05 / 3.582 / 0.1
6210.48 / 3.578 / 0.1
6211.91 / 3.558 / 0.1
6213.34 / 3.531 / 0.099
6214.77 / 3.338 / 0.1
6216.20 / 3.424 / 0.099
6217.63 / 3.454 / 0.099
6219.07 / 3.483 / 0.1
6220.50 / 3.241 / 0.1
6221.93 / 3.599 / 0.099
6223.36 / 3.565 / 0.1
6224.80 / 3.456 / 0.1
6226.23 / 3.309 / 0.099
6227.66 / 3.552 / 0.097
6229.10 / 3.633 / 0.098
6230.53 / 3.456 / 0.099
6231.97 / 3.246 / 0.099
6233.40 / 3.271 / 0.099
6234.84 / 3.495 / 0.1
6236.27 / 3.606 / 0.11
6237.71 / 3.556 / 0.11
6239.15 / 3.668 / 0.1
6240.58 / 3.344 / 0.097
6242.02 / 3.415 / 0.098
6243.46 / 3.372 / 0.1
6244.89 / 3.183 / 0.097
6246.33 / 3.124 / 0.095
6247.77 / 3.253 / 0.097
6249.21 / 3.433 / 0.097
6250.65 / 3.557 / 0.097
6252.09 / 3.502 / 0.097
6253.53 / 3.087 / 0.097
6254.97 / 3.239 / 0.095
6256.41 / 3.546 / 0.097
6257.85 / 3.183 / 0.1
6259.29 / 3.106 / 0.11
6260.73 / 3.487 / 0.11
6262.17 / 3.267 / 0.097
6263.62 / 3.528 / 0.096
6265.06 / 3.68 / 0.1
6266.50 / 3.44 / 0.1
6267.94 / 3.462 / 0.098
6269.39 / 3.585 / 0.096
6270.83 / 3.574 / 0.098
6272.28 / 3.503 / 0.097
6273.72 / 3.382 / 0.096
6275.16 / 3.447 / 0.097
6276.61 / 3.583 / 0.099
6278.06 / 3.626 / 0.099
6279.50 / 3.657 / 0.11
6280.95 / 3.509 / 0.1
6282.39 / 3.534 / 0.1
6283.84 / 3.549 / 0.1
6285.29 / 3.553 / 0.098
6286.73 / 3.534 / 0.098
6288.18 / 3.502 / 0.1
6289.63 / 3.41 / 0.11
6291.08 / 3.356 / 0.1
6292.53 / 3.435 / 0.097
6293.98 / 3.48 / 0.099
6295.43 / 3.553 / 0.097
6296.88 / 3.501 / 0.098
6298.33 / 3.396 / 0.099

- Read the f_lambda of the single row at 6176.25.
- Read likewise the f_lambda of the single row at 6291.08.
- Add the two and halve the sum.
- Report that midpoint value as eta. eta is 3.49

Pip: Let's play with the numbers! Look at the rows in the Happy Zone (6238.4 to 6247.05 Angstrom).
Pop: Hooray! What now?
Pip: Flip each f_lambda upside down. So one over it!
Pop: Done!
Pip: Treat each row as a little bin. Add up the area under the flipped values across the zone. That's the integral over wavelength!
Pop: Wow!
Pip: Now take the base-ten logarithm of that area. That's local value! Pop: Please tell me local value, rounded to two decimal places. 0.41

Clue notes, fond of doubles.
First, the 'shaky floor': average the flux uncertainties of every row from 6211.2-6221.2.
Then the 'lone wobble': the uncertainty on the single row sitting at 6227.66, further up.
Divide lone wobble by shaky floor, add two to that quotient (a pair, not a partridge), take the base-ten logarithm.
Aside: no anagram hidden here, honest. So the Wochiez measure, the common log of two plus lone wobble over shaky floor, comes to 0.473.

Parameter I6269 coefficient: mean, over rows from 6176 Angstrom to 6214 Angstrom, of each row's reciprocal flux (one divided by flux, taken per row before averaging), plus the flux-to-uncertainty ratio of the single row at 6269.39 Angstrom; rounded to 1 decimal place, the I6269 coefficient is 37.6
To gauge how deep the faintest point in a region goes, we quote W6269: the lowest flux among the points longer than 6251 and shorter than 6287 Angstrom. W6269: 3.087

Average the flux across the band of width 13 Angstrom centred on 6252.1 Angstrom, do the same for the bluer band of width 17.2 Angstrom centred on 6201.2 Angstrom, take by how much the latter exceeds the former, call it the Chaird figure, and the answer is 0.26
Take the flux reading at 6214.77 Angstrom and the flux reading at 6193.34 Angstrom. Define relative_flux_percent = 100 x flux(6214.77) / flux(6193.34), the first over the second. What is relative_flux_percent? 99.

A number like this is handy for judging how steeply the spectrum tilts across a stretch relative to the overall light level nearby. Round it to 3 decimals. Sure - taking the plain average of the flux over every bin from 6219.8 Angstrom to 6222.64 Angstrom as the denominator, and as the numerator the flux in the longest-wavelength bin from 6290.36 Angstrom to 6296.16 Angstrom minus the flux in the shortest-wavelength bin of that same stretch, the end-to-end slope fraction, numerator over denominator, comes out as 0.058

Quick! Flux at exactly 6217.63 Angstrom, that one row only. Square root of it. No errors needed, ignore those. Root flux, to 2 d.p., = 1.86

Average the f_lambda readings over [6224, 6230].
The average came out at 3.49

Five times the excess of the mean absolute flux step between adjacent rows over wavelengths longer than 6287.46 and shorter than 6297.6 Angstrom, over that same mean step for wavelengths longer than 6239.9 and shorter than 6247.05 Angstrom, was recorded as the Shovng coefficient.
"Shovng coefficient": -0.1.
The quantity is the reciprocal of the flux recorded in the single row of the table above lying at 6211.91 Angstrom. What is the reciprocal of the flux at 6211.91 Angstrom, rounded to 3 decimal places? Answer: 0.281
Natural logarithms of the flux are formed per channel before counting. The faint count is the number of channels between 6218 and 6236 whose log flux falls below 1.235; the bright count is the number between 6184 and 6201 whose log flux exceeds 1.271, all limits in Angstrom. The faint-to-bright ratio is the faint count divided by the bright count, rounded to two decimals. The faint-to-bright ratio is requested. 0.57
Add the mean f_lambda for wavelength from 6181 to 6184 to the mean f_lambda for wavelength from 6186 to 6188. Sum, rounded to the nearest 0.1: 7.5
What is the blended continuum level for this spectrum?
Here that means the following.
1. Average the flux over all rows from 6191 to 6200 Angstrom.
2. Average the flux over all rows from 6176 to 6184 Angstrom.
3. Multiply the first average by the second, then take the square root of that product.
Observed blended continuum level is 3.57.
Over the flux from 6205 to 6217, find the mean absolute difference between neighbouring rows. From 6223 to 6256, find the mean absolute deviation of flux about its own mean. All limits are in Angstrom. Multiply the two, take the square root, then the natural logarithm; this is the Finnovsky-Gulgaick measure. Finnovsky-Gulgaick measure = -2.31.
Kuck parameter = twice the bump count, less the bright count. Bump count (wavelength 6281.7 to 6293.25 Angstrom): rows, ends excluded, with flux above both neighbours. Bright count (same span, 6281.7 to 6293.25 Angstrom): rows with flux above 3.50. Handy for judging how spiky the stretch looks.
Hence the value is -3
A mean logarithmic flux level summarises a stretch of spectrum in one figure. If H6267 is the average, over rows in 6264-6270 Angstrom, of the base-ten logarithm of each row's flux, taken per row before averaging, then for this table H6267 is 0.549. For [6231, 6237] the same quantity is 0.532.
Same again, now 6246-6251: 0.523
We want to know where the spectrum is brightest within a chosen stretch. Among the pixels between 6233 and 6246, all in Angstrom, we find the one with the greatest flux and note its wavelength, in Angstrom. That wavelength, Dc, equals 6239.15 Angstrom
